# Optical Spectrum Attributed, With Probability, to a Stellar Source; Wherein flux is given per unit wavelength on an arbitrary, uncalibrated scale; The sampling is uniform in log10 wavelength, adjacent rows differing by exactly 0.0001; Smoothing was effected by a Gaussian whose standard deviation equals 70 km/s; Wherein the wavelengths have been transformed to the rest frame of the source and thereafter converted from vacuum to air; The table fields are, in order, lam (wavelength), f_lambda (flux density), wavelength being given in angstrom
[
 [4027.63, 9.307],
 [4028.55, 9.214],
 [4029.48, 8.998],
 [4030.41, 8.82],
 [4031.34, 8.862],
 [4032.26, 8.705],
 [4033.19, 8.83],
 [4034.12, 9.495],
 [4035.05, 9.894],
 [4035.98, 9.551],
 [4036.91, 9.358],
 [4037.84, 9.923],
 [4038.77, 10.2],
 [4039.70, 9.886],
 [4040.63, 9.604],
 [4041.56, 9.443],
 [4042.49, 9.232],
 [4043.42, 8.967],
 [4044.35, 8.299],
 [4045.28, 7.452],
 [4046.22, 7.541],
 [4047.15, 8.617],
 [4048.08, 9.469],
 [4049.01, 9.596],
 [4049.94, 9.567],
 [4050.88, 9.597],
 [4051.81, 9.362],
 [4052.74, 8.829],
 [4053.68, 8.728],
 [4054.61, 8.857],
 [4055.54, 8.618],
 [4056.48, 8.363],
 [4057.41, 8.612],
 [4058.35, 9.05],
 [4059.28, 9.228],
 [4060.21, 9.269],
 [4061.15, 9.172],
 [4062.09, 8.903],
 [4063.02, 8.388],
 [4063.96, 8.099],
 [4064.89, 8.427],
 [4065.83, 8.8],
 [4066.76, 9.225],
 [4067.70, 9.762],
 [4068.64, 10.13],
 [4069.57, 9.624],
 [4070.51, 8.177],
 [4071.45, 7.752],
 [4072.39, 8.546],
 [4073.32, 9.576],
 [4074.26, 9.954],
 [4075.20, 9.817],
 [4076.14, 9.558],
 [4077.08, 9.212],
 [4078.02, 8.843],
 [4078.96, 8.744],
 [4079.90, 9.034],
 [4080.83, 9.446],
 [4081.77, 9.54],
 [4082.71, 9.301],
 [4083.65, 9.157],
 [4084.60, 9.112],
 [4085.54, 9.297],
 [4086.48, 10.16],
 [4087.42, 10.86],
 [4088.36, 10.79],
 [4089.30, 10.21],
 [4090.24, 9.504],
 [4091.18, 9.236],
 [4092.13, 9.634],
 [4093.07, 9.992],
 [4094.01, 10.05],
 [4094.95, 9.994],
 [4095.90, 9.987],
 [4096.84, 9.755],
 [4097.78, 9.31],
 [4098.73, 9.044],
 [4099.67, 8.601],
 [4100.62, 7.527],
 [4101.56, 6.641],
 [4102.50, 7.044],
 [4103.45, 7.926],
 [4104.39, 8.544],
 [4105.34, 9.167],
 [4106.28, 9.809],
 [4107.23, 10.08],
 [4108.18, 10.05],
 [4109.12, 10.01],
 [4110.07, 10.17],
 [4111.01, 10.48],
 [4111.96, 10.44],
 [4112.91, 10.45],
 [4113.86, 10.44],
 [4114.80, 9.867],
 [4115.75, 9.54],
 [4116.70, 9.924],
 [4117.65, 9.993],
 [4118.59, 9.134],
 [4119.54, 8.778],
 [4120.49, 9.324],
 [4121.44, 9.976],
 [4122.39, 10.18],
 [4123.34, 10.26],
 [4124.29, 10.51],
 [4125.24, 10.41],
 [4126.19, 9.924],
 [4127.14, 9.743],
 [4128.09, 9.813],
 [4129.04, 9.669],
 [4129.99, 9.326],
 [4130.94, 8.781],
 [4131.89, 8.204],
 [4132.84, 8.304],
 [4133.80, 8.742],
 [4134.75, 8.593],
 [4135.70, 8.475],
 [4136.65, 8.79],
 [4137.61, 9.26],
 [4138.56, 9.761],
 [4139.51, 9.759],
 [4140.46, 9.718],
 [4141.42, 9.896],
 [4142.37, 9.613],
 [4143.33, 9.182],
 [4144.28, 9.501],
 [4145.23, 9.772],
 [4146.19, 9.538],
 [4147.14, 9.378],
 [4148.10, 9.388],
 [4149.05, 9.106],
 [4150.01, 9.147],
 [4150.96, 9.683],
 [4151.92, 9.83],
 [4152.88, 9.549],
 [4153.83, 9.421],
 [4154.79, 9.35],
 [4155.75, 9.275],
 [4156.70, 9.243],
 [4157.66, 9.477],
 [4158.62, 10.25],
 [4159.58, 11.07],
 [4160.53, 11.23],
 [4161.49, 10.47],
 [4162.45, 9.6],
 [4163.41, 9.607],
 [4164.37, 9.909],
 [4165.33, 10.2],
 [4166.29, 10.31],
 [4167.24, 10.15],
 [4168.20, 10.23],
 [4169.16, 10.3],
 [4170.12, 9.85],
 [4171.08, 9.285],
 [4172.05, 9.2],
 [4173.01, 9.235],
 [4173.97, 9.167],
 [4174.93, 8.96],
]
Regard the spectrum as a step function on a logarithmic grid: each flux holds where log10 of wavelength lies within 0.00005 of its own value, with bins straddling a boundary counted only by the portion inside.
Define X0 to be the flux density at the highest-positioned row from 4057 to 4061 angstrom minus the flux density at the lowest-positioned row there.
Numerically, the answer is 0.7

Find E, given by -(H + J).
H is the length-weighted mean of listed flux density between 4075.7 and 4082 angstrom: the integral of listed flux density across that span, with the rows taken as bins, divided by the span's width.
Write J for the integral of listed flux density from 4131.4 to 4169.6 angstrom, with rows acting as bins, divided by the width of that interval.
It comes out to -18.8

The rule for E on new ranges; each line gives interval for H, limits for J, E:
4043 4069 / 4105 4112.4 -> -18.9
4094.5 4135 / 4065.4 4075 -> -18.6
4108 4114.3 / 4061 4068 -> -19.1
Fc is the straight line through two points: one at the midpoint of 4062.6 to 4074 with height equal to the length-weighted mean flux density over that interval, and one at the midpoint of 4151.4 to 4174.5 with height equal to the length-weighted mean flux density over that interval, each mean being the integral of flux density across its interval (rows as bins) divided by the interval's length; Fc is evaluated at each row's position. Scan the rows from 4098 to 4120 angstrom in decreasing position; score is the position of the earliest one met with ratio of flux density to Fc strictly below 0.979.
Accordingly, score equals 4119.54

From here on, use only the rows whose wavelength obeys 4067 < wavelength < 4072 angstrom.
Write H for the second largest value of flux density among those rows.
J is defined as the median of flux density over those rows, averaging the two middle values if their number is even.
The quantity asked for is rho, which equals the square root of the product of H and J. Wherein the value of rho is 9.7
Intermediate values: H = 9.762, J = 9.6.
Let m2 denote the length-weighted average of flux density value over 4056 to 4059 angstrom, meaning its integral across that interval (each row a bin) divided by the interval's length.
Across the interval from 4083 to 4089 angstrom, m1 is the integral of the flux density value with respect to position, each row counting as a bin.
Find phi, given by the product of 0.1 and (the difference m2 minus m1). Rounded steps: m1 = 59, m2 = 8.7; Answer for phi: -5.1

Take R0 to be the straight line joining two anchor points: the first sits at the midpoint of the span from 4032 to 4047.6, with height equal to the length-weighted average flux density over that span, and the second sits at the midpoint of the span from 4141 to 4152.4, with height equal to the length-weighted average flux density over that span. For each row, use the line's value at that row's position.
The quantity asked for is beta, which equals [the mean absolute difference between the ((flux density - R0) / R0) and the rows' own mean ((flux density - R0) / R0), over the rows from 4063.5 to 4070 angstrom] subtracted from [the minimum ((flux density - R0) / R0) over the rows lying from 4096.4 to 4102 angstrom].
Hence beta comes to -0.35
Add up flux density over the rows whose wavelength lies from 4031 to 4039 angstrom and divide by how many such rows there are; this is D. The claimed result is 9.42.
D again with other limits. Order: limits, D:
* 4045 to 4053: 8.89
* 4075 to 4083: 9.28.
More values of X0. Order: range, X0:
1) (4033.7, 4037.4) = -0.1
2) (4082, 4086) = 0.0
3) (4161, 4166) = -0.3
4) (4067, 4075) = 0.2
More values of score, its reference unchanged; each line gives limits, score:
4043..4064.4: 4063.96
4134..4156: 4155.75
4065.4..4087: 4078.96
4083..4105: 4104.39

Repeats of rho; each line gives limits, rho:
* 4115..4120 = 9.7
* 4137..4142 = 9.8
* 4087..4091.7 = 10.5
